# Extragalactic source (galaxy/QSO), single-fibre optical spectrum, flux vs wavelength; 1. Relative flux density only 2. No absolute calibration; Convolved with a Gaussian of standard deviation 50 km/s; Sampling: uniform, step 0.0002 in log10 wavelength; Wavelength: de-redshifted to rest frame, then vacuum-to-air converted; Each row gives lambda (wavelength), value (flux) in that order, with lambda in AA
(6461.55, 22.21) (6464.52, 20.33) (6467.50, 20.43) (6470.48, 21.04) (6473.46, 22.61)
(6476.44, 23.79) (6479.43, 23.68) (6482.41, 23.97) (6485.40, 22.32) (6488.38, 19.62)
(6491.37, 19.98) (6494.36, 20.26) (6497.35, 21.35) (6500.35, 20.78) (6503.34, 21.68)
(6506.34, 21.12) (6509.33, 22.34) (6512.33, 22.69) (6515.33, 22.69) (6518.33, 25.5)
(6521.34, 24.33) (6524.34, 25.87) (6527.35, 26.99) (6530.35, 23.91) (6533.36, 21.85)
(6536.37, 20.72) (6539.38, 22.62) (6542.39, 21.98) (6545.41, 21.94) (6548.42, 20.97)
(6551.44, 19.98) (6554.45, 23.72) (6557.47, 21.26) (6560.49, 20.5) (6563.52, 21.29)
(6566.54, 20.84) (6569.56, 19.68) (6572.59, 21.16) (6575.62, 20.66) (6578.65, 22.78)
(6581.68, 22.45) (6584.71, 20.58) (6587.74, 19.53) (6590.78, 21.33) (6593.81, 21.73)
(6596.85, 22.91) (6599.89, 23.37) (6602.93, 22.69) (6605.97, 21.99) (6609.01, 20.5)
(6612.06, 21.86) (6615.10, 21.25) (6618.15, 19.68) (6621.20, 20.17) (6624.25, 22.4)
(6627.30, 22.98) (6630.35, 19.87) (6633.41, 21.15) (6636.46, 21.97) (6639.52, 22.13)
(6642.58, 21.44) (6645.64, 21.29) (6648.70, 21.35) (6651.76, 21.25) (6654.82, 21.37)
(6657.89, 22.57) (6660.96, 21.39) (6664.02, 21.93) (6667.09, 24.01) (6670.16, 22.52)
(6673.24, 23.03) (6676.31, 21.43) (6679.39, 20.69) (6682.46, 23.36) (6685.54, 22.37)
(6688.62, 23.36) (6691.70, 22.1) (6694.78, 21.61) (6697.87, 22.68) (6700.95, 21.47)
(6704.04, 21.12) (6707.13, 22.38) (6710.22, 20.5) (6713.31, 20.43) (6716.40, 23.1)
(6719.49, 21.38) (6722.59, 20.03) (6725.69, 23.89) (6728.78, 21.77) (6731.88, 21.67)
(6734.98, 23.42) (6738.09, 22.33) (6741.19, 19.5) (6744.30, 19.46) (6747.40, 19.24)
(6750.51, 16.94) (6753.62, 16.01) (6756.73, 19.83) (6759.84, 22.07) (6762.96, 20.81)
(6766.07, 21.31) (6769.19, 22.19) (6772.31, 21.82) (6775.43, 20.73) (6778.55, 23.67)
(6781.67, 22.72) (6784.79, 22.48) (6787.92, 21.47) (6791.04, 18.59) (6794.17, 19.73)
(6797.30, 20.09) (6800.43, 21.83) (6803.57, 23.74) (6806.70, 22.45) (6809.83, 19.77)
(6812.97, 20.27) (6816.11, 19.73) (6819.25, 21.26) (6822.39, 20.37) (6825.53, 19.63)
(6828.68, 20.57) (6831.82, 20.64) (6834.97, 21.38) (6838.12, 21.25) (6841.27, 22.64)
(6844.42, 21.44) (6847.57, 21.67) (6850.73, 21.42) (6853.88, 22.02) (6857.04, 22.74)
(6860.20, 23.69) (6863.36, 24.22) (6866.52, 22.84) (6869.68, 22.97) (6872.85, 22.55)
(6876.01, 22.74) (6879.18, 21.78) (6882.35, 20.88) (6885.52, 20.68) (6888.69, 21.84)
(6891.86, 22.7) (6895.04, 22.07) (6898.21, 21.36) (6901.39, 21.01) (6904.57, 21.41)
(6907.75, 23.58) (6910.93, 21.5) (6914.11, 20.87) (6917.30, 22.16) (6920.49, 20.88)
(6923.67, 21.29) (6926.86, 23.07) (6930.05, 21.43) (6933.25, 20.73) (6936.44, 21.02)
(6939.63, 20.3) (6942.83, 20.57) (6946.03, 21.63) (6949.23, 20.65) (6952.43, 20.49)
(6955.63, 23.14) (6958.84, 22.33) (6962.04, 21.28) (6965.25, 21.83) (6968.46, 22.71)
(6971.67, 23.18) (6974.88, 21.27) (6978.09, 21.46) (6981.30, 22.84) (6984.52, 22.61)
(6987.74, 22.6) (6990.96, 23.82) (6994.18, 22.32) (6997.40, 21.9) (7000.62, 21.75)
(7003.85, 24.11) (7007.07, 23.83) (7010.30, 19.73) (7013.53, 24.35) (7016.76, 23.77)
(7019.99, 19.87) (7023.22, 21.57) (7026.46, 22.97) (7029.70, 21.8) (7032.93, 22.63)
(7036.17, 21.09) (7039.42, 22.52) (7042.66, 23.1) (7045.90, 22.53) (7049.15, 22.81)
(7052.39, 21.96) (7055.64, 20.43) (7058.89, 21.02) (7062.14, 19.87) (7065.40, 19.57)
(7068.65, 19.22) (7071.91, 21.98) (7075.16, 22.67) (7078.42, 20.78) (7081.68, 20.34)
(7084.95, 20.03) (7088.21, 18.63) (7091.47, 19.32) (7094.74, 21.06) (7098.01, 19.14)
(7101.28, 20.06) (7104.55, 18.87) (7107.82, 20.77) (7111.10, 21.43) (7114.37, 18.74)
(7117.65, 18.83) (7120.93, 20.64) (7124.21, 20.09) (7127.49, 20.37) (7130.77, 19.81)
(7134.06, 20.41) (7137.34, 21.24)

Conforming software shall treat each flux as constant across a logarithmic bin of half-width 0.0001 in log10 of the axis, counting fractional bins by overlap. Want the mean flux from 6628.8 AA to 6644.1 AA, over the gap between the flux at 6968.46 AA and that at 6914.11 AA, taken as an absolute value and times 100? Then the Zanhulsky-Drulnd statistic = 1158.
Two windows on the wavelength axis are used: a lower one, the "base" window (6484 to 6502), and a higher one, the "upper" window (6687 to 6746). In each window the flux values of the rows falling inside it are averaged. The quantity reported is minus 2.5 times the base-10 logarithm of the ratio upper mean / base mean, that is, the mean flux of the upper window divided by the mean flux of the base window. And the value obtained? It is -0.05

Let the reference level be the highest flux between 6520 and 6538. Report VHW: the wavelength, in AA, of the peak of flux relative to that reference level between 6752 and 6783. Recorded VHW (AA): 6778.55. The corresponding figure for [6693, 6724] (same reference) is 6716.40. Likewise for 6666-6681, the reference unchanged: 6667.09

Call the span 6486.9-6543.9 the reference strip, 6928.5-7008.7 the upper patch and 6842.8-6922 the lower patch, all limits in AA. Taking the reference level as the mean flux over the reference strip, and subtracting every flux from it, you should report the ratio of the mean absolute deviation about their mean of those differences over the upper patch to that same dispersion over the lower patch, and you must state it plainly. 1.2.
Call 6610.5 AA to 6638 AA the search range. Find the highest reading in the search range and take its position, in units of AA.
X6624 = 6627.30 AA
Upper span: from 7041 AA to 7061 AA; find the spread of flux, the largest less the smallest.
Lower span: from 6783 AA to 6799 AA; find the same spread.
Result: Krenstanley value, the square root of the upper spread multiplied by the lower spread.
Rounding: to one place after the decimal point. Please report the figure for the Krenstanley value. 3.2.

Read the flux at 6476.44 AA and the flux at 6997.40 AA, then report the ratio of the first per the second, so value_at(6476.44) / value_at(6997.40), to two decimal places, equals 1.09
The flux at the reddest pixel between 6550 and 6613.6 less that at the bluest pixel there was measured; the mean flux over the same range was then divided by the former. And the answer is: 11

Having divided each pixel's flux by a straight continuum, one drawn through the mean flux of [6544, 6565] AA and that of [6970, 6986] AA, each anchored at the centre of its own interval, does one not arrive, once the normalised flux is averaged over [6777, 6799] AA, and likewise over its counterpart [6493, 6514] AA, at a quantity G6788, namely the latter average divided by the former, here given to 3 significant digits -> 1.04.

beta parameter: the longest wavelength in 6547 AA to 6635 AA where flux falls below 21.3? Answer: 6633.41 AA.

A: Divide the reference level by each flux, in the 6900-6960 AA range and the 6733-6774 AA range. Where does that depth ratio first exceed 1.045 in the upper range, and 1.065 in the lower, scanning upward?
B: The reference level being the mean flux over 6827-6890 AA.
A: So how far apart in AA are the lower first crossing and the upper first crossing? 160.2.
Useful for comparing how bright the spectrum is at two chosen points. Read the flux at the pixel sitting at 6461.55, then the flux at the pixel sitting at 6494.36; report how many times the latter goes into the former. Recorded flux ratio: 1.10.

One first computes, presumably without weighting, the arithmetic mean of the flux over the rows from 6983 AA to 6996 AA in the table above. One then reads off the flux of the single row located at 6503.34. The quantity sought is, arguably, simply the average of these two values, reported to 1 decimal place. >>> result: 22.3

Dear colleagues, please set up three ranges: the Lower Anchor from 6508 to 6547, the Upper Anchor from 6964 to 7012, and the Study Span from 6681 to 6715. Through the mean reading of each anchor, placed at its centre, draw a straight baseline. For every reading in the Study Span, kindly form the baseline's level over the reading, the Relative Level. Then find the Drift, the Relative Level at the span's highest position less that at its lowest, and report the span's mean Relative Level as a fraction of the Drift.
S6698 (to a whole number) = 8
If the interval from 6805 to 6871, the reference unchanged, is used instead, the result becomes -37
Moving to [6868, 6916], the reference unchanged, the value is 11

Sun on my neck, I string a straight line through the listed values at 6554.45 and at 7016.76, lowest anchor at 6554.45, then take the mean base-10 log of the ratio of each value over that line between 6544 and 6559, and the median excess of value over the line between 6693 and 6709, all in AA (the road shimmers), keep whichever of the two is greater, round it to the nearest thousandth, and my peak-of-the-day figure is -0.042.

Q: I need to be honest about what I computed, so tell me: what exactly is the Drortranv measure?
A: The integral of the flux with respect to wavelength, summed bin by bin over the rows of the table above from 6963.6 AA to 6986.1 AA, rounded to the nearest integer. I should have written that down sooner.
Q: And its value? 501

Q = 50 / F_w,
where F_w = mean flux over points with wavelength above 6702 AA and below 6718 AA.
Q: 2.32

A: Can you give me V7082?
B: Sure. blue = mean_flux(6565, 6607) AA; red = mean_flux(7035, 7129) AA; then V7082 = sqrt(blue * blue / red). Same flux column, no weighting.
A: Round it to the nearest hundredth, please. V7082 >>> 4.75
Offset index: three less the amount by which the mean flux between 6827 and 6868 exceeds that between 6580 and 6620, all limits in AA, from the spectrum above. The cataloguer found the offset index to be 2.49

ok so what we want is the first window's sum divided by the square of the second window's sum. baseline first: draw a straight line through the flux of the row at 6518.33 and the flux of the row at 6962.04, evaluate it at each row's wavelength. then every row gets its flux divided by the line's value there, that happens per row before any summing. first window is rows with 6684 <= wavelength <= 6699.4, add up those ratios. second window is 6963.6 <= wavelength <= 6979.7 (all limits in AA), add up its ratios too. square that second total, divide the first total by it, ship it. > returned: 0.173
